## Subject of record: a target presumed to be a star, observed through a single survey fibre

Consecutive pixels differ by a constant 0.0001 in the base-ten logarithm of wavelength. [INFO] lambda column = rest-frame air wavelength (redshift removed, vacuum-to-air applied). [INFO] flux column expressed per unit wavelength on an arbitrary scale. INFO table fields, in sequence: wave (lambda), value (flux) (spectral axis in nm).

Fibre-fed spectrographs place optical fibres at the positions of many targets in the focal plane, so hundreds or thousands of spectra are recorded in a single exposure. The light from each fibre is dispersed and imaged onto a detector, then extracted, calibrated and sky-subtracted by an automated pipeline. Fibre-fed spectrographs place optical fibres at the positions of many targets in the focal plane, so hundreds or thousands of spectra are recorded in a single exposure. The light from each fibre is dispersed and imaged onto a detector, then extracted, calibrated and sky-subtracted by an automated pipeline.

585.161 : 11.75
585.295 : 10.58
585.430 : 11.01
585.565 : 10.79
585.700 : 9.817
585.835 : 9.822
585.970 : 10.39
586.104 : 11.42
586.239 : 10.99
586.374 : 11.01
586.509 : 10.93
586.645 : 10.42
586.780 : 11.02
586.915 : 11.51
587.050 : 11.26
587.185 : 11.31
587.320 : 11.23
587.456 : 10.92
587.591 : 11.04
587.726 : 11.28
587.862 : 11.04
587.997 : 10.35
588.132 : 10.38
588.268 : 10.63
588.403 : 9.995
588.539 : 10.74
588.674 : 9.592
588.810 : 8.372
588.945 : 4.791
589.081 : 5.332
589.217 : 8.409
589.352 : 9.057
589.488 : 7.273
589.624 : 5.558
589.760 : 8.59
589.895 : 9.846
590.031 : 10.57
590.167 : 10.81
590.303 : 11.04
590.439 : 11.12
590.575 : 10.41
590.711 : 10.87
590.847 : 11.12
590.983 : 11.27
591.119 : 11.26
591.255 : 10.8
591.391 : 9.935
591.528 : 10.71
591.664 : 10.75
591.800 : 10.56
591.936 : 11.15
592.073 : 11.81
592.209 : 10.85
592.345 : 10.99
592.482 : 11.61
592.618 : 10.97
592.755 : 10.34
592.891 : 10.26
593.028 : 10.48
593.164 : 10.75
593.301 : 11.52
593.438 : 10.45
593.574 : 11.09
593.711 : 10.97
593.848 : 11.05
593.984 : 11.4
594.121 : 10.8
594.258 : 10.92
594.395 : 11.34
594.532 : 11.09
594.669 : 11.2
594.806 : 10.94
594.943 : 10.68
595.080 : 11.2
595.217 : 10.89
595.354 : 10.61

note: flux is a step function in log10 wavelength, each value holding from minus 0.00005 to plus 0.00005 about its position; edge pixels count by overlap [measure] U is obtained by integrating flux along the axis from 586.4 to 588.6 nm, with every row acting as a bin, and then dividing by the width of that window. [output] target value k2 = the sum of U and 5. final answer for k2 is 15.9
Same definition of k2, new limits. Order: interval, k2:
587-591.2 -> 14.9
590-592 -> 15.8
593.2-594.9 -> 16.0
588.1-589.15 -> 13.7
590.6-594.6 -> 15.9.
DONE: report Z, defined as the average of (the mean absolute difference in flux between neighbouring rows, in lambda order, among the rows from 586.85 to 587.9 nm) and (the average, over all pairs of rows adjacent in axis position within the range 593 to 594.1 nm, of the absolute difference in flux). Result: 0.33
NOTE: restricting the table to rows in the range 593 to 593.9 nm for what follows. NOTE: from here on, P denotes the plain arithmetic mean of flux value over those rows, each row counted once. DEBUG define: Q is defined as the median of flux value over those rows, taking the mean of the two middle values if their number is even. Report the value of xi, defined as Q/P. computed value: 1.01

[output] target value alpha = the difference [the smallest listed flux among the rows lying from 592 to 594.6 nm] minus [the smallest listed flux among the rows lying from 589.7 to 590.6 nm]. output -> 2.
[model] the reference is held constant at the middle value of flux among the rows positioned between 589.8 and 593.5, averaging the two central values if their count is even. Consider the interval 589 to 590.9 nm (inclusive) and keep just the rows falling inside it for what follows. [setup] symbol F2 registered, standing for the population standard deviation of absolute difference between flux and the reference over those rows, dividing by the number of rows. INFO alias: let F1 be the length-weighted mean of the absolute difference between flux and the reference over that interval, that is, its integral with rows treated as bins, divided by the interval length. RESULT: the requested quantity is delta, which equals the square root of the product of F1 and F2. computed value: 1.8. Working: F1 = 1.7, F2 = 1.8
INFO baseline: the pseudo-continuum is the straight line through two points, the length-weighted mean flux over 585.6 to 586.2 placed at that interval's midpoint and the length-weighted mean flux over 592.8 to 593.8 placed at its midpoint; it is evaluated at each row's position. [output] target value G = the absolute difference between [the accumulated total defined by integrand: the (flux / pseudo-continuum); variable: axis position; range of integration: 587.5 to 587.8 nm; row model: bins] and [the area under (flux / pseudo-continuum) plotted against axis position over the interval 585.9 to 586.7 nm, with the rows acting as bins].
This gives 0.5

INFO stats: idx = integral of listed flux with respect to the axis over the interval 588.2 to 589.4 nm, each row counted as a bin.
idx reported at 10.2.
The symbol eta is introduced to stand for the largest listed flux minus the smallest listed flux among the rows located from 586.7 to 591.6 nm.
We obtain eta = 6.7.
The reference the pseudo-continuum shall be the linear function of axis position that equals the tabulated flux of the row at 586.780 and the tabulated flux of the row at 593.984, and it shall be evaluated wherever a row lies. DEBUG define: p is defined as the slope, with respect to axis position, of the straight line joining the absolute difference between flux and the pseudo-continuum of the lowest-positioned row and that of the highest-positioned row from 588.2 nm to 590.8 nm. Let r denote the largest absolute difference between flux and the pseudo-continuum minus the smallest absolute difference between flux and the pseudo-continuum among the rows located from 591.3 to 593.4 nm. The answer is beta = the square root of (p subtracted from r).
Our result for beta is 1.1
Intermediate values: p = -0.05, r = 1.19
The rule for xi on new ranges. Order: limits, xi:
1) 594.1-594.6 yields 1.00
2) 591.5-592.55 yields 0.99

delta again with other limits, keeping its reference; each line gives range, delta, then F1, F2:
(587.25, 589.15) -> 1.6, 1.3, 1.9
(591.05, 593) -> 0.3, 0.4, 0.3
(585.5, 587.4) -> 0.4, 0.4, 0.3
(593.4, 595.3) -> 0.2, 0.3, 0.2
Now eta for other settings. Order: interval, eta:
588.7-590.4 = 6.2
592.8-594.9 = 1.3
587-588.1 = 1.0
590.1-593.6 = 1.9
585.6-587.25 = 1.7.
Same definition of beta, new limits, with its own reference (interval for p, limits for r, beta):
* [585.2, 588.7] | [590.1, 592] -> 1.0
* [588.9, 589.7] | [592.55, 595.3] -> 1.5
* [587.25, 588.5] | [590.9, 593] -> 0.7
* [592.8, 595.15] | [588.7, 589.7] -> 2.1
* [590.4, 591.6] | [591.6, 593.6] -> 0.7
